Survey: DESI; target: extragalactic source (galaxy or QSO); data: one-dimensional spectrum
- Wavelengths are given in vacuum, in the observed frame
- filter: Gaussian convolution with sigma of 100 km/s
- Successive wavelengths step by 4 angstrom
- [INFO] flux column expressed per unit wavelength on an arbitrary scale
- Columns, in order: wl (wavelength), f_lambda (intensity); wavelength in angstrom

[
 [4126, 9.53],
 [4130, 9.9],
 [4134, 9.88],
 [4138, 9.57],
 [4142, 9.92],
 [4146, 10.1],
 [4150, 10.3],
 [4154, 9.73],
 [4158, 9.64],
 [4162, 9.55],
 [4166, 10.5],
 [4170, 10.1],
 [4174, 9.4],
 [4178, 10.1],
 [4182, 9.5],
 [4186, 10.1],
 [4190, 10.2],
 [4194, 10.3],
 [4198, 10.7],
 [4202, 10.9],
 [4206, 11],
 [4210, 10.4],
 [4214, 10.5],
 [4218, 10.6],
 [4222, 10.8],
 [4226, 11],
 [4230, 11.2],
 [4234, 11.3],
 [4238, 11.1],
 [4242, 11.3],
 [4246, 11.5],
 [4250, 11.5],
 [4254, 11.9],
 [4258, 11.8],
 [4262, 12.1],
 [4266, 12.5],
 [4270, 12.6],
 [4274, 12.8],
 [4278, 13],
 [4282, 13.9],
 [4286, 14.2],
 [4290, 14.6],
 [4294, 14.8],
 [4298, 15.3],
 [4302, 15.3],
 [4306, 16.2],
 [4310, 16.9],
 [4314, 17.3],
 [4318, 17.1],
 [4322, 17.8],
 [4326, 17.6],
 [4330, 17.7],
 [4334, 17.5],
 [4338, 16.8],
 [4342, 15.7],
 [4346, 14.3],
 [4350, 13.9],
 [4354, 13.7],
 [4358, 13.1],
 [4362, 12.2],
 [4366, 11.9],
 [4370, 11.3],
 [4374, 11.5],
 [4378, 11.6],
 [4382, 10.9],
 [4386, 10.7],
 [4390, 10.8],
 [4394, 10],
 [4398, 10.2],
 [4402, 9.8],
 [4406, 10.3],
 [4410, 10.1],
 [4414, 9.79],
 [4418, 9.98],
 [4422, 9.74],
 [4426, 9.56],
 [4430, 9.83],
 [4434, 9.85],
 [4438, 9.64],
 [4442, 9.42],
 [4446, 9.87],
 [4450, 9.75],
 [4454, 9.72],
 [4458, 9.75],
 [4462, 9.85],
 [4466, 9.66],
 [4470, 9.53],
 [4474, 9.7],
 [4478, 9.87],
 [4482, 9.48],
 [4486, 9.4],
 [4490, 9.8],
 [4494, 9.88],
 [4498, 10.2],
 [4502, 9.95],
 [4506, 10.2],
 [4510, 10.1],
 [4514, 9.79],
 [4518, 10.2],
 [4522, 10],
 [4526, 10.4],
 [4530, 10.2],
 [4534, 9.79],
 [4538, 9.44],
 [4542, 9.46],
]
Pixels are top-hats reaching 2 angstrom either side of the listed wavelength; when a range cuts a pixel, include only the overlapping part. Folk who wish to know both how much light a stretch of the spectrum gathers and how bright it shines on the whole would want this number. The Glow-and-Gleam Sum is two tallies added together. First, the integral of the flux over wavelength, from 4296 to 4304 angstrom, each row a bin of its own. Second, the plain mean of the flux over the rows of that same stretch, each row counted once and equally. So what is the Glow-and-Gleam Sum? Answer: 138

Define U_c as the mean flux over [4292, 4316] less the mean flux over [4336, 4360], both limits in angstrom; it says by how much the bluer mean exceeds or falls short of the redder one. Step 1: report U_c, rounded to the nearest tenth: 1.4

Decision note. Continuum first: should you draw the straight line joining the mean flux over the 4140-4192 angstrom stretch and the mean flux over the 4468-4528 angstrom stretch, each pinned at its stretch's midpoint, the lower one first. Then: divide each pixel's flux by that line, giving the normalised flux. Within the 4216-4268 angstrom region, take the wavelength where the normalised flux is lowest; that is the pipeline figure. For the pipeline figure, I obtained 4218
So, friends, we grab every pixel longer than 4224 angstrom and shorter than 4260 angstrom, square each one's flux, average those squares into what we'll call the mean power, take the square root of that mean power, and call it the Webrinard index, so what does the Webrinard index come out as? 11.4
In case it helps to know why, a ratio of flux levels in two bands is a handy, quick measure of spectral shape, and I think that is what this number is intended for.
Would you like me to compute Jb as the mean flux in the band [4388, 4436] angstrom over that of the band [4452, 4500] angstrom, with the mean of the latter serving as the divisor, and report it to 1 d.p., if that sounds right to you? 1.0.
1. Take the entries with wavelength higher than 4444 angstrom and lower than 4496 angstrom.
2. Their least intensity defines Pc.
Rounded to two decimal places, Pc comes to 9.40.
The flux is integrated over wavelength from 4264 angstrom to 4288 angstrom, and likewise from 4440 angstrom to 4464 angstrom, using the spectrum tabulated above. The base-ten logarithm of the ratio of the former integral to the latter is 0.13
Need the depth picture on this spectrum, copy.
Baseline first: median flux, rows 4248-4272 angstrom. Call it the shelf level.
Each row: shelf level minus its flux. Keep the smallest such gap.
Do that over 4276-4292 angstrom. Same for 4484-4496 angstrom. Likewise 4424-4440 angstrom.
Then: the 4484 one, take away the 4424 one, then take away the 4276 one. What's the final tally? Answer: 2.6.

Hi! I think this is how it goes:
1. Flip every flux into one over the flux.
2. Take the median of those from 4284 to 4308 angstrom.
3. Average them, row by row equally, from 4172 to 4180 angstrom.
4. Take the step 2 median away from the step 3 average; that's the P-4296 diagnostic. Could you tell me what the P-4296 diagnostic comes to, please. 0.036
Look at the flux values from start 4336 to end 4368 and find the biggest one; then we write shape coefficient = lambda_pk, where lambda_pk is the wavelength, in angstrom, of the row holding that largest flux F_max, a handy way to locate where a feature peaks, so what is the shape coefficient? 4338 angstrom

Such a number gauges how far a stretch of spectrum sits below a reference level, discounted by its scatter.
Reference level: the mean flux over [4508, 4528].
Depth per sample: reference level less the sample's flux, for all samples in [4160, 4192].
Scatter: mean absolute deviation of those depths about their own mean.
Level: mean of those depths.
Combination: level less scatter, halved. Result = -0.1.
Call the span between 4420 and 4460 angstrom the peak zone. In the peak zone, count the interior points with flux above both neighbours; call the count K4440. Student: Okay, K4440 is 2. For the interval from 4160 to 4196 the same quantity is 2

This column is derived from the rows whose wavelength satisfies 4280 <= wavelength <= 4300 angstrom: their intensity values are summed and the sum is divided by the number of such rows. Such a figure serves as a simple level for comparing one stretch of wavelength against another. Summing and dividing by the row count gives 15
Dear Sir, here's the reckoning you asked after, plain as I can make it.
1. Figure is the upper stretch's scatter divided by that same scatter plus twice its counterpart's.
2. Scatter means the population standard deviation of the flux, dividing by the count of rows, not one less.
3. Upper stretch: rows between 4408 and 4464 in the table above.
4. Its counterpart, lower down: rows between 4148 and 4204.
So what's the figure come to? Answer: 0.15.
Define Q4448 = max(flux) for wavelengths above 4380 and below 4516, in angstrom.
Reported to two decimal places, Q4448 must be 10.90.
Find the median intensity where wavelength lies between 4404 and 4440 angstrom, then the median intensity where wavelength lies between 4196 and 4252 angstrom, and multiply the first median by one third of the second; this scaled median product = 36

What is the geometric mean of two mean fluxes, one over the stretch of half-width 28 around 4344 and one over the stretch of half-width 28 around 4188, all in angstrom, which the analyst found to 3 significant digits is 12.4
